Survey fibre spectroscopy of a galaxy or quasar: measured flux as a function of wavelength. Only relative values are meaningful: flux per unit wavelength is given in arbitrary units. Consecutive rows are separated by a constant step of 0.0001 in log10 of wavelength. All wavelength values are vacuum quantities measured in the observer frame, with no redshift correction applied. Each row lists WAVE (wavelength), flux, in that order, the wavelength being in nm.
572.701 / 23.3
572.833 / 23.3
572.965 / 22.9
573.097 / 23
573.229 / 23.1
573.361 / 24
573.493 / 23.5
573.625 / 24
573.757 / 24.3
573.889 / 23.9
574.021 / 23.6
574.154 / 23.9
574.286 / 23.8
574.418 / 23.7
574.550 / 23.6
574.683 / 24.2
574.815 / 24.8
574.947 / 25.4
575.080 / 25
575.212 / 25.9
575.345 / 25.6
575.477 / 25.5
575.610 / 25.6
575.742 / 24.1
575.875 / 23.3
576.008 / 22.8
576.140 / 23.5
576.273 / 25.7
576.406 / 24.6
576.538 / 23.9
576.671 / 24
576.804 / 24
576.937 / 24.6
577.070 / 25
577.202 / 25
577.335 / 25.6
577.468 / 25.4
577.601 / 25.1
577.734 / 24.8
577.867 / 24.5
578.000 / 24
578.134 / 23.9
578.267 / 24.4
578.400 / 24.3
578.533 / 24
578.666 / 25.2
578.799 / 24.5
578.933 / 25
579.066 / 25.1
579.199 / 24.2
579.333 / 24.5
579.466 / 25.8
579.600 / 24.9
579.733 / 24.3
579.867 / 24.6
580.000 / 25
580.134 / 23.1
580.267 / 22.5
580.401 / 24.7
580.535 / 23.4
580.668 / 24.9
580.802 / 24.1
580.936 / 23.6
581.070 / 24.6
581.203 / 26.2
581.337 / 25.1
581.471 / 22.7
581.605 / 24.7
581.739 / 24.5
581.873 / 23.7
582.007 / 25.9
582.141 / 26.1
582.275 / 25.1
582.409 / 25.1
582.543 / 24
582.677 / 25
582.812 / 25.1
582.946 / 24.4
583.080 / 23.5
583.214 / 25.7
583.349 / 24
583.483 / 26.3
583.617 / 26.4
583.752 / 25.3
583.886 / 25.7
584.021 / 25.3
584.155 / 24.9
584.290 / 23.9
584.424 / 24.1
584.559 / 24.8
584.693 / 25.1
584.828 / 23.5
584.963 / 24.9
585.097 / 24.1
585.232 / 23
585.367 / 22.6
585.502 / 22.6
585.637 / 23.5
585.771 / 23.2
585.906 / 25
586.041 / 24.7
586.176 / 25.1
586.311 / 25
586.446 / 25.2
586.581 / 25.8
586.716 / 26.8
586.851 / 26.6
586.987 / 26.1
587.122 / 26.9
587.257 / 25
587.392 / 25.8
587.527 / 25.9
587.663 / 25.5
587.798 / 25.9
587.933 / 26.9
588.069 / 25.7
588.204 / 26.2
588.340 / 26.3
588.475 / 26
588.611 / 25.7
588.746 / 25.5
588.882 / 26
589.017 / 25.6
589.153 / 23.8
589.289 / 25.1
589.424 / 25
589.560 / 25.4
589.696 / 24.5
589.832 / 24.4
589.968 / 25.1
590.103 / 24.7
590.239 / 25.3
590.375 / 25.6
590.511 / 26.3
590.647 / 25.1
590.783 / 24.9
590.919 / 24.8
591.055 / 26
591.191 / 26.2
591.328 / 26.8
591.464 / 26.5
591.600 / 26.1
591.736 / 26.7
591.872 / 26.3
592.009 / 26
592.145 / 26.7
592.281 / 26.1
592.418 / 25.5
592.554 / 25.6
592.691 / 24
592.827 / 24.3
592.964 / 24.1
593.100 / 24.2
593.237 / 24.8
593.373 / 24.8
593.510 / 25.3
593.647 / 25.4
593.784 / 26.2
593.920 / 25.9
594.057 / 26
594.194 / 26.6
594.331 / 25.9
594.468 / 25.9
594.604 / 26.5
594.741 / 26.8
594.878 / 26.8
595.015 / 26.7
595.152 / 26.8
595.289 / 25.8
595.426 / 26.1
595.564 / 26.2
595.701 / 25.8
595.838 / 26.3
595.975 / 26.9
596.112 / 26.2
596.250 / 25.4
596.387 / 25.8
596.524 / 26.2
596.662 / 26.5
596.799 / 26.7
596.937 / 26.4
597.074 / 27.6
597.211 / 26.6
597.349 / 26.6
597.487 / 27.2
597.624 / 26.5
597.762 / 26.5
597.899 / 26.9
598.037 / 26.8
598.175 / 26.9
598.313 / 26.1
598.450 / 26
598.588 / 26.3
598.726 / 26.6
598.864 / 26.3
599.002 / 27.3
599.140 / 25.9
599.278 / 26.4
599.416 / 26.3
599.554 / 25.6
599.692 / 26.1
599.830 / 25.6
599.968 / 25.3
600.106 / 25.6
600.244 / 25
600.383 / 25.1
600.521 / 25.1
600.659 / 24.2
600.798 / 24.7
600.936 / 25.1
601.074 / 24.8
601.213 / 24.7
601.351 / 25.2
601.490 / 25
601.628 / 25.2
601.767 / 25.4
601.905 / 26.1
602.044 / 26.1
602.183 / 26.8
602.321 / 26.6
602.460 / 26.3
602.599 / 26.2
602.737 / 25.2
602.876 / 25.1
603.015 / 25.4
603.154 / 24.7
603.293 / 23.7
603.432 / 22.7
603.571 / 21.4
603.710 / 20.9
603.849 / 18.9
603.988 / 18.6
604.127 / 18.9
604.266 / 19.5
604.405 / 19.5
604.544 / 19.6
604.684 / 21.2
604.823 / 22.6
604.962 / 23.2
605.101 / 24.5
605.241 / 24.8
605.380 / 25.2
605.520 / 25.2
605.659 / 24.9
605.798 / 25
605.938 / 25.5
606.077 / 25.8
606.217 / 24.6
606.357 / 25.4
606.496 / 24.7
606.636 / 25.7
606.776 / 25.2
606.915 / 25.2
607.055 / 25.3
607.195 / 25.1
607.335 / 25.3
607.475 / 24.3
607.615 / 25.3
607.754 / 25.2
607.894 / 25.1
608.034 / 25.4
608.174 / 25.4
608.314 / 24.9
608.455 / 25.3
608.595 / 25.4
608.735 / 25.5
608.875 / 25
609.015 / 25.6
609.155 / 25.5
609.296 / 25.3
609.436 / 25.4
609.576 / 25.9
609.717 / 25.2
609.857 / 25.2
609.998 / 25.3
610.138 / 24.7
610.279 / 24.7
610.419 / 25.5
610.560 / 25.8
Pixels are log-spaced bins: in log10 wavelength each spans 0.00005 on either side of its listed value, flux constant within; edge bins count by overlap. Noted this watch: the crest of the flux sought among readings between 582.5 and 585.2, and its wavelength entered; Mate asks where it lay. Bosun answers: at 583.617 nm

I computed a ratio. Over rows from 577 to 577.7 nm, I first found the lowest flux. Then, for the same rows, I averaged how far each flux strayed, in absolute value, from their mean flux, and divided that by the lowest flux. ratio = 0.009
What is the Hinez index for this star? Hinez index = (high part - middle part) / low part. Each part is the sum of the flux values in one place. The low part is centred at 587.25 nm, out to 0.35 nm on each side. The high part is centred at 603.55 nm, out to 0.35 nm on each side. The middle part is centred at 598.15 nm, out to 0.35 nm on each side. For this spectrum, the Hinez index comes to -0.19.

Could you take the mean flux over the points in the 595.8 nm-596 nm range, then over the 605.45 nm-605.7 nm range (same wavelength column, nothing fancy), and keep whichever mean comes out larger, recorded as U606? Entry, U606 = 26.6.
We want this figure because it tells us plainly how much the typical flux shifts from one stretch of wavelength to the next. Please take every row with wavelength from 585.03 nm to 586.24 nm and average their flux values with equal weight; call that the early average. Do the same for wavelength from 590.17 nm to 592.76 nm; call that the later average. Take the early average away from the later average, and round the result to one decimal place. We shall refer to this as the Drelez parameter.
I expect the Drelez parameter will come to 2.1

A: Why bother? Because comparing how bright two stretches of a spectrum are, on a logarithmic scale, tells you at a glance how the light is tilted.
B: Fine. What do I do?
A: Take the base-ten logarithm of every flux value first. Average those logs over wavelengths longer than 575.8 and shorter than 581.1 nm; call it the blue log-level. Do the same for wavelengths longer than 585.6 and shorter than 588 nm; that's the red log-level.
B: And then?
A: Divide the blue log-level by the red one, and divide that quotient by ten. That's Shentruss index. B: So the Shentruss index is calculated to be 0.099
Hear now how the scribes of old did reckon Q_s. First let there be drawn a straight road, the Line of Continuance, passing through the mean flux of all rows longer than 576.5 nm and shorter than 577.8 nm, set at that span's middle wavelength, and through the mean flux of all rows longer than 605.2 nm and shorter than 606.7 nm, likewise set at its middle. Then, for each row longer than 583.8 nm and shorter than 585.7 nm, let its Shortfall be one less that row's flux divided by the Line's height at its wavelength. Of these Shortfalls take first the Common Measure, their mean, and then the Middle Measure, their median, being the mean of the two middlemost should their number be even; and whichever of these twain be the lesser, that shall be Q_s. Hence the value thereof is 0.03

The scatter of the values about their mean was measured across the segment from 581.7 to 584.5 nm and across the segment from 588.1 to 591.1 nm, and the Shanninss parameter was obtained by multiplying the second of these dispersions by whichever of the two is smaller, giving 0.4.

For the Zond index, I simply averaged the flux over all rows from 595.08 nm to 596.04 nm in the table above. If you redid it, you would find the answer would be 26.3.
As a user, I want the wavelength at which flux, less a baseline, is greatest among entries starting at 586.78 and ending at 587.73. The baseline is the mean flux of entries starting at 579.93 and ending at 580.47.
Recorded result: 587.122 nm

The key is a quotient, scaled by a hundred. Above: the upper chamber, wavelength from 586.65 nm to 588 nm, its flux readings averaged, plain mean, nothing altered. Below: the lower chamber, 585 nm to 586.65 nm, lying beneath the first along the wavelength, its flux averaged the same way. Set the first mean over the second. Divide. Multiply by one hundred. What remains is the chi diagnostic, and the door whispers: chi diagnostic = 108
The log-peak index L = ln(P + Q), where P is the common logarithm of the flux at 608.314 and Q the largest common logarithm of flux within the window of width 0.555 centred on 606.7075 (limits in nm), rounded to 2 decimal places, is 1.03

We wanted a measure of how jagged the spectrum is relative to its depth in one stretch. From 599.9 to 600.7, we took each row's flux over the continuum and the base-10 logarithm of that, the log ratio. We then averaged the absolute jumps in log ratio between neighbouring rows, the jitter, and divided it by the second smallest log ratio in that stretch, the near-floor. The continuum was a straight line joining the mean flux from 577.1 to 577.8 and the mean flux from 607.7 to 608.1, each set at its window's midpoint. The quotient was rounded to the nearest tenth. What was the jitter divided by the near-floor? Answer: -1.7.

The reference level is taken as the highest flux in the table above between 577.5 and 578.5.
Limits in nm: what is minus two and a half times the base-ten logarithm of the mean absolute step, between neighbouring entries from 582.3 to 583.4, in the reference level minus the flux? -0.1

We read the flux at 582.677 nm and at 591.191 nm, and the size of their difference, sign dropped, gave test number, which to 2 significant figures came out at 1.2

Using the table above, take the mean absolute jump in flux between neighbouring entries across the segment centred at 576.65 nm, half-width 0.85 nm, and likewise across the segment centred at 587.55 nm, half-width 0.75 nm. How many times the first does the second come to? 1.28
